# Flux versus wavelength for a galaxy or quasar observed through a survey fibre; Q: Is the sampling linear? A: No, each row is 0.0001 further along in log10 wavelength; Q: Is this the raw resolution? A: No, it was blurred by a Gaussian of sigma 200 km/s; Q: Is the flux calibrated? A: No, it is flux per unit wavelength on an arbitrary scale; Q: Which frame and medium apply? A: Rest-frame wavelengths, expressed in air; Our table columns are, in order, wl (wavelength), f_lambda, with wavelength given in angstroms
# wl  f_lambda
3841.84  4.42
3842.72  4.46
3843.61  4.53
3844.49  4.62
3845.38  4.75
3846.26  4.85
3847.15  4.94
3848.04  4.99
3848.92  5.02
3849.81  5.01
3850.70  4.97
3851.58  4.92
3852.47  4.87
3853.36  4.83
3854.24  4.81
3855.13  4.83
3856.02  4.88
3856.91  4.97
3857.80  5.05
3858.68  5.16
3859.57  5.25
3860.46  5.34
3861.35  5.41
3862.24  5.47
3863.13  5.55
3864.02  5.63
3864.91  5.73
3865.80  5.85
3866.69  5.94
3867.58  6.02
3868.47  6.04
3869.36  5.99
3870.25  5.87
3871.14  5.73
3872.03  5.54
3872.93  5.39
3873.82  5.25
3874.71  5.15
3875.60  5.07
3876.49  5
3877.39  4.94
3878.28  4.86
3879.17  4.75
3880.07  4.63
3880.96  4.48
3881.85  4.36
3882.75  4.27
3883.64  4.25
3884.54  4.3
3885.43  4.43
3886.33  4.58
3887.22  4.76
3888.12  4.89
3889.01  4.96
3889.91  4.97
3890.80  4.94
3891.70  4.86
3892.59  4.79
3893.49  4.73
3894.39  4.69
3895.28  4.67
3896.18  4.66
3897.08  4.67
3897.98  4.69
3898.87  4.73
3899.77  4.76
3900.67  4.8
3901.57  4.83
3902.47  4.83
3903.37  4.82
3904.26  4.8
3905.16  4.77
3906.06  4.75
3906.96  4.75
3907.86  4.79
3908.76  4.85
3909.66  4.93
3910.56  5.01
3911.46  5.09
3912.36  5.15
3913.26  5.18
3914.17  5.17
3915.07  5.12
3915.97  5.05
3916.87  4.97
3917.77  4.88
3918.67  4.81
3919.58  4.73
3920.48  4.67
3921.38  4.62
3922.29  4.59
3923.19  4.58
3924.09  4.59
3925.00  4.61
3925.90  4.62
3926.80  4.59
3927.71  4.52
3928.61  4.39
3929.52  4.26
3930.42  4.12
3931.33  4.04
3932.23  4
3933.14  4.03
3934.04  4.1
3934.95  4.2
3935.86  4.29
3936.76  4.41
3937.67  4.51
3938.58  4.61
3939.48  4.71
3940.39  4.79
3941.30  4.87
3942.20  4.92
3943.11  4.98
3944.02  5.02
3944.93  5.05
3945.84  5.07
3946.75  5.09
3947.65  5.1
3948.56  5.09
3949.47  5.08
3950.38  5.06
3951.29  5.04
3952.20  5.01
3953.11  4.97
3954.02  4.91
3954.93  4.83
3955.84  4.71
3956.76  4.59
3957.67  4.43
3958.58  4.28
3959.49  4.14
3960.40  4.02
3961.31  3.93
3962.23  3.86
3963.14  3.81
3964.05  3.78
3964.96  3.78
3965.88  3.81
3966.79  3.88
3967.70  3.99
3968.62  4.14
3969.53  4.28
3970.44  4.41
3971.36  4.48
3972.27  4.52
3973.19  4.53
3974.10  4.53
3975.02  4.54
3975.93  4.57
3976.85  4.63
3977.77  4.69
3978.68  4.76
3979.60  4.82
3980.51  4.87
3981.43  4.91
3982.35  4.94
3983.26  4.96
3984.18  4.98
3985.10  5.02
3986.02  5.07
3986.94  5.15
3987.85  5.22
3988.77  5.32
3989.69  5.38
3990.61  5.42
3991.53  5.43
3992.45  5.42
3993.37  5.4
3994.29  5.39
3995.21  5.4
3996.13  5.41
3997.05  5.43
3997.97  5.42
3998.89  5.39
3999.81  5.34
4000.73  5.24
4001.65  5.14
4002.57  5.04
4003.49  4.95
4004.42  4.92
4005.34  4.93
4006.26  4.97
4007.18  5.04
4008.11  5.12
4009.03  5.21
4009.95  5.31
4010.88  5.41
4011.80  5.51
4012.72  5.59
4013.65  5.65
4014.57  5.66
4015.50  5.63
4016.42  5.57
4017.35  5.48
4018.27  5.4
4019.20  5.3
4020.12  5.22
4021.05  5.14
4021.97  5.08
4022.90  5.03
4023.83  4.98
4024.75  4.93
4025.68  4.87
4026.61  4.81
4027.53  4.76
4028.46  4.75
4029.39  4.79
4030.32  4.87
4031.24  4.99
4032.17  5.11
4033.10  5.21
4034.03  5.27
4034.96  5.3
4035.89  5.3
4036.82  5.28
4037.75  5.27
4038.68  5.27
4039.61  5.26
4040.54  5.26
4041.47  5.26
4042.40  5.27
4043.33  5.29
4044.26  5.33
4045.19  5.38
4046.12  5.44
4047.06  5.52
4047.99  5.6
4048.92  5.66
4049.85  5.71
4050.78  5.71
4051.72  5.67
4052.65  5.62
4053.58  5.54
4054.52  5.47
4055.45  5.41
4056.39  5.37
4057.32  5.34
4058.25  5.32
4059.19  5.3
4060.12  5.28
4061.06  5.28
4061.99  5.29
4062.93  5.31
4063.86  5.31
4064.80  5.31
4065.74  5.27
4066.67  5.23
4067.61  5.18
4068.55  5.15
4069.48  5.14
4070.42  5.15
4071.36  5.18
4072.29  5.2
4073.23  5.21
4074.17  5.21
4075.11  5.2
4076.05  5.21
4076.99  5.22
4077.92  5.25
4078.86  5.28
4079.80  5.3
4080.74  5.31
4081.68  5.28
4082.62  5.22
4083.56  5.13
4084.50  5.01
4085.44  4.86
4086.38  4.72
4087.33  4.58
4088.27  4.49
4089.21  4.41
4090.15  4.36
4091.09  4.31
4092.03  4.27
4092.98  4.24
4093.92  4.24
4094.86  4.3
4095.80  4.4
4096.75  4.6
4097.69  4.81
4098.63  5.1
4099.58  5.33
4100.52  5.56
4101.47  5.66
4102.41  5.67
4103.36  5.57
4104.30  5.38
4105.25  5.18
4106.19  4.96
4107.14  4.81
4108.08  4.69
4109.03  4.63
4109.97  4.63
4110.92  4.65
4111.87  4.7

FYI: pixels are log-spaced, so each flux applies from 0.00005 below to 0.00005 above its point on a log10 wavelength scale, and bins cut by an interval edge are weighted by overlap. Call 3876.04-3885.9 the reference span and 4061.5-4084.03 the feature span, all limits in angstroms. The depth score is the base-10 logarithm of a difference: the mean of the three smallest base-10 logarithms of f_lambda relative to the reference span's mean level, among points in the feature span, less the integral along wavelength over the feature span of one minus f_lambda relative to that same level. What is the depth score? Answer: 0.52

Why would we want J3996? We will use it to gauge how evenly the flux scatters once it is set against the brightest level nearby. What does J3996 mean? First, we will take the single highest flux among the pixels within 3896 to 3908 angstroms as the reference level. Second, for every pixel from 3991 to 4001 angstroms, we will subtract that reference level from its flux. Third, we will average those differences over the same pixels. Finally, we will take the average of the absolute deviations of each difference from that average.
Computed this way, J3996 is 0.036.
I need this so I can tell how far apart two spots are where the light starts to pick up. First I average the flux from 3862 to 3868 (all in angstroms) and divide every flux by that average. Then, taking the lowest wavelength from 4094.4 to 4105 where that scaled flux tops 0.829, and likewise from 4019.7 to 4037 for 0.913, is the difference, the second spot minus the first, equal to -63.7 angstroms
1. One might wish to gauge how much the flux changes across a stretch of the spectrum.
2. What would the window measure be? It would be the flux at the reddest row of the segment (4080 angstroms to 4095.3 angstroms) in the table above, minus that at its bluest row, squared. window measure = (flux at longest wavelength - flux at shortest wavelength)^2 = 1.0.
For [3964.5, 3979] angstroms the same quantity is 1.0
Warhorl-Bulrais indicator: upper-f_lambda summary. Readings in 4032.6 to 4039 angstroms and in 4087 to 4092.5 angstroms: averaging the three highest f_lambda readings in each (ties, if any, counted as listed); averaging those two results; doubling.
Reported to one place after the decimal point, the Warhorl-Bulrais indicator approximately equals 9.8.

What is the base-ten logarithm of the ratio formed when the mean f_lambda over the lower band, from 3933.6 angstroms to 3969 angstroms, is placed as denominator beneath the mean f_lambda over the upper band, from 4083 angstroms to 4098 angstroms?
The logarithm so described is 0.00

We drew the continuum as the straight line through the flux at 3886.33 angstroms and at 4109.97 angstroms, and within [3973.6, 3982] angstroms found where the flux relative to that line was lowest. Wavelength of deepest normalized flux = 3974.10 angstroms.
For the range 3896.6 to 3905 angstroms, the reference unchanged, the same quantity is 3897.08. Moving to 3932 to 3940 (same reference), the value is 3932.23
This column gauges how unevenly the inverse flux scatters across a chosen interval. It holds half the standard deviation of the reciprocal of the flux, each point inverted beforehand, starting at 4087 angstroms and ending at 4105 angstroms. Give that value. 0.011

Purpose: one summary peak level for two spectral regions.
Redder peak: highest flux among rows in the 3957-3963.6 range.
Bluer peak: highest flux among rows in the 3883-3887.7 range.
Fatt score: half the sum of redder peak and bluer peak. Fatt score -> 4.6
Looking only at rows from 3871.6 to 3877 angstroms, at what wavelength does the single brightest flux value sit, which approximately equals 3872.03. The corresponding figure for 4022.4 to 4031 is 4022.90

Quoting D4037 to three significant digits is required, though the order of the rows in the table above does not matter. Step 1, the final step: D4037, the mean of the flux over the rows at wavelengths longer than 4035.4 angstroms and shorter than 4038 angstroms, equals 5.28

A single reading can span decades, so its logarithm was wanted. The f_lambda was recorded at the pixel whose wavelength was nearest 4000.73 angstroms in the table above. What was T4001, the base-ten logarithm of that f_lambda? 0.72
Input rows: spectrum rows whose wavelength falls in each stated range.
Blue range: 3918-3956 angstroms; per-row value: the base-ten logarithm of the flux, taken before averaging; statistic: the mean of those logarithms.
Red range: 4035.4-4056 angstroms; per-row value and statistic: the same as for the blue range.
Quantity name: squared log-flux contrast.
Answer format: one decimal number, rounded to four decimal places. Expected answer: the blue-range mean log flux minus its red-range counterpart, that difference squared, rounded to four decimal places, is 0.0044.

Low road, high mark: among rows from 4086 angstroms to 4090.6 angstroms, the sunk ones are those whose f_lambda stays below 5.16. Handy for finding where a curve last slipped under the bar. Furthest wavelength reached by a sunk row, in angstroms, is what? 4090.15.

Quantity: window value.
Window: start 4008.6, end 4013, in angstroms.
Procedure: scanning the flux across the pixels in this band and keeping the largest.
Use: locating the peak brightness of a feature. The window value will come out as 5.59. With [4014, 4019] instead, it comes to 5.66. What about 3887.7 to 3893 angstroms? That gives 4.97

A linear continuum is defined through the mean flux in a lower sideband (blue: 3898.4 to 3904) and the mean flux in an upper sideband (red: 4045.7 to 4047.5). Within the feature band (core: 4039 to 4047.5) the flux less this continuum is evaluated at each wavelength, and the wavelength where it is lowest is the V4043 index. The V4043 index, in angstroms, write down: 4041.47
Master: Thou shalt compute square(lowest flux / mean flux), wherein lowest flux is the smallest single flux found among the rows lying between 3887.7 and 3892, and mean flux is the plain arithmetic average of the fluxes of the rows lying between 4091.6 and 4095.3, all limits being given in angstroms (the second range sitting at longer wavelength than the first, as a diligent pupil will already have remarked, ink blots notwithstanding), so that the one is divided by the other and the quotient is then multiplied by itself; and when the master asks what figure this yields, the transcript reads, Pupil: 1.3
